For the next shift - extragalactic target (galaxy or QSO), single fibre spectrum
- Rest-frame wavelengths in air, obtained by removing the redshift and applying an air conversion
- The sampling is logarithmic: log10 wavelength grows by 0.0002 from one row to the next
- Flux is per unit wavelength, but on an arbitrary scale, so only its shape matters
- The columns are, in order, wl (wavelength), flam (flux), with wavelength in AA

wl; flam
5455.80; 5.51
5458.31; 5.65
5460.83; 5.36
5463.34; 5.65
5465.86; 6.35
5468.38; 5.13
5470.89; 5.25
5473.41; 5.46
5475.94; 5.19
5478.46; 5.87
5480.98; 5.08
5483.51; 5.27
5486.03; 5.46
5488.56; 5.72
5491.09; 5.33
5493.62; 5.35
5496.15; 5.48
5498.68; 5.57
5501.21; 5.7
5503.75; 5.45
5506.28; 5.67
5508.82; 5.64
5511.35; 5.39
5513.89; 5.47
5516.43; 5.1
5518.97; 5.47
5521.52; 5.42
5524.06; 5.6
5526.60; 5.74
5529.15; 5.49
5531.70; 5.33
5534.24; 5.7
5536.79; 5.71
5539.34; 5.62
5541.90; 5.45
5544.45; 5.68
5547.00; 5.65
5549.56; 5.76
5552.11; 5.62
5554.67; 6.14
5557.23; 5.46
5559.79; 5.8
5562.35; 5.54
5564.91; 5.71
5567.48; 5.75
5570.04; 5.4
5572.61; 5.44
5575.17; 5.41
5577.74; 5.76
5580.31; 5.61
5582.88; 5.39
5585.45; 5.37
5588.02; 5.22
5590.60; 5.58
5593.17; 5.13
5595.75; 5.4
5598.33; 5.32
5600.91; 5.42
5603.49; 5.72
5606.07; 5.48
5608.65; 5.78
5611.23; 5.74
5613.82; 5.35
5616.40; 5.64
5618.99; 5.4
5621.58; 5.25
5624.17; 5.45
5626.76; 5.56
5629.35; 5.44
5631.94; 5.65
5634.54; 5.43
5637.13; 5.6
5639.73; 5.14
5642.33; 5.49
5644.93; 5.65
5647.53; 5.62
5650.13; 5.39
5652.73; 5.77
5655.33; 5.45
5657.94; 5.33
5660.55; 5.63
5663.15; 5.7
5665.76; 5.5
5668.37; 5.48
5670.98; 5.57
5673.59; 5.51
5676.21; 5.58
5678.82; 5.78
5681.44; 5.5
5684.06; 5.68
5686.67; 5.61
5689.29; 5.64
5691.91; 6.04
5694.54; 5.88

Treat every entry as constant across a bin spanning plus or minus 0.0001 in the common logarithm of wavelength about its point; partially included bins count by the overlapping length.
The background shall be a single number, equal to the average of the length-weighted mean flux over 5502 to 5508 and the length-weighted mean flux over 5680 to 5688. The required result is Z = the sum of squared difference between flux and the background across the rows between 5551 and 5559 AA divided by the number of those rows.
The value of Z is 0.108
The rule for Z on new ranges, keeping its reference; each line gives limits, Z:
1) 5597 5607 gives 0.032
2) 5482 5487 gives 0.058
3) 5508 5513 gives 0.021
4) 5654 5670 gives 0.020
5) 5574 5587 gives 0.029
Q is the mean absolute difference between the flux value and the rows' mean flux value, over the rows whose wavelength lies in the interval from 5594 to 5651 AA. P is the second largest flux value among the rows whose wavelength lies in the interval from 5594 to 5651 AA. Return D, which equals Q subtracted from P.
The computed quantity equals 5.60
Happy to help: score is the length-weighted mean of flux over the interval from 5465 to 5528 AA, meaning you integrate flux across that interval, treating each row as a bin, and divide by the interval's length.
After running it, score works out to 5.48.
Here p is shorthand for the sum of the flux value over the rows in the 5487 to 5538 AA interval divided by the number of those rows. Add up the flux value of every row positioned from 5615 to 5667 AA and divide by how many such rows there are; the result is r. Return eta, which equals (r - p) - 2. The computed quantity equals -2.01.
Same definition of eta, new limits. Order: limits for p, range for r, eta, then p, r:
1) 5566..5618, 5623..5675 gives -1.98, 5.50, 5.52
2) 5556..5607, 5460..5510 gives -2.00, 5.50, 5.50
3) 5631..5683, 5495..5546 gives -2.00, 5.54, 5.53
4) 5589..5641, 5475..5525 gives -2.01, 5.47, 5.46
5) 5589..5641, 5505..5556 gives -1.89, 5.47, 5.58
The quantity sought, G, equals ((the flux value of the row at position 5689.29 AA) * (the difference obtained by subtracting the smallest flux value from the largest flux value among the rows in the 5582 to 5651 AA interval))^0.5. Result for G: 1.915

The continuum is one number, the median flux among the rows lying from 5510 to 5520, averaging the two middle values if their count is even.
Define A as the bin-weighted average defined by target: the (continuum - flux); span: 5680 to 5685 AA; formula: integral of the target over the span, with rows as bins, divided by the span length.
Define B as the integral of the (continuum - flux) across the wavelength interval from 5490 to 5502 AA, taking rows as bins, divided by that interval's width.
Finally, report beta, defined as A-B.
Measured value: -0.11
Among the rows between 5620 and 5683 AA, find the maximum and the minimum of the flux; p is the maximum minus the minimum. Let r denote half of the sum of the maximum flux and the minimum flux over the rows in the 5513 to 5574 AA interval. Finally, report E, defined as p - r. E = -4.98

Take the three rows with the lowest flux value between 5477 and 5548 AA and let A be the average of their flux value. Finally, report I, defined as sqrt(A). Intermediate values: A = 5.15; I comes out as 2.27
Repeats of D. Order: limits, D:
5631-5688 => 5.66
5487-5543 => 5.58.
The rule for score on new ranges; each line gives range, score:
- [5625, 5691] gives 5.55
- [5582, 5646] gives 5.46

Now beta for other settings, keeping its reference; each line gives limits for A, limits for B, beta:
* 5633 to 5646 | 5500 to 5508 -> 0.15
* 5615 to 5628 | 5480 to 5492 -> -0.08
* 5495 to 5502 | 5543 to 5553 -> 0.10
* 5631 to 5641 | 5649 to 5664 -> 0.09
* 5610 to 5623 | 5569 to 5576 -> -0.06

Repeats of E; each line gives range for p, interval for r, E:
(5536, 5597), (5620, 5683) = -4.45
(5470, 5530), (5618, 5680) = -4.67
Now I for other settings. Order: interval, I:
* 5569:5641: 2.27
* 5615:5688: 2.29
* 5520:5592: 2.30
